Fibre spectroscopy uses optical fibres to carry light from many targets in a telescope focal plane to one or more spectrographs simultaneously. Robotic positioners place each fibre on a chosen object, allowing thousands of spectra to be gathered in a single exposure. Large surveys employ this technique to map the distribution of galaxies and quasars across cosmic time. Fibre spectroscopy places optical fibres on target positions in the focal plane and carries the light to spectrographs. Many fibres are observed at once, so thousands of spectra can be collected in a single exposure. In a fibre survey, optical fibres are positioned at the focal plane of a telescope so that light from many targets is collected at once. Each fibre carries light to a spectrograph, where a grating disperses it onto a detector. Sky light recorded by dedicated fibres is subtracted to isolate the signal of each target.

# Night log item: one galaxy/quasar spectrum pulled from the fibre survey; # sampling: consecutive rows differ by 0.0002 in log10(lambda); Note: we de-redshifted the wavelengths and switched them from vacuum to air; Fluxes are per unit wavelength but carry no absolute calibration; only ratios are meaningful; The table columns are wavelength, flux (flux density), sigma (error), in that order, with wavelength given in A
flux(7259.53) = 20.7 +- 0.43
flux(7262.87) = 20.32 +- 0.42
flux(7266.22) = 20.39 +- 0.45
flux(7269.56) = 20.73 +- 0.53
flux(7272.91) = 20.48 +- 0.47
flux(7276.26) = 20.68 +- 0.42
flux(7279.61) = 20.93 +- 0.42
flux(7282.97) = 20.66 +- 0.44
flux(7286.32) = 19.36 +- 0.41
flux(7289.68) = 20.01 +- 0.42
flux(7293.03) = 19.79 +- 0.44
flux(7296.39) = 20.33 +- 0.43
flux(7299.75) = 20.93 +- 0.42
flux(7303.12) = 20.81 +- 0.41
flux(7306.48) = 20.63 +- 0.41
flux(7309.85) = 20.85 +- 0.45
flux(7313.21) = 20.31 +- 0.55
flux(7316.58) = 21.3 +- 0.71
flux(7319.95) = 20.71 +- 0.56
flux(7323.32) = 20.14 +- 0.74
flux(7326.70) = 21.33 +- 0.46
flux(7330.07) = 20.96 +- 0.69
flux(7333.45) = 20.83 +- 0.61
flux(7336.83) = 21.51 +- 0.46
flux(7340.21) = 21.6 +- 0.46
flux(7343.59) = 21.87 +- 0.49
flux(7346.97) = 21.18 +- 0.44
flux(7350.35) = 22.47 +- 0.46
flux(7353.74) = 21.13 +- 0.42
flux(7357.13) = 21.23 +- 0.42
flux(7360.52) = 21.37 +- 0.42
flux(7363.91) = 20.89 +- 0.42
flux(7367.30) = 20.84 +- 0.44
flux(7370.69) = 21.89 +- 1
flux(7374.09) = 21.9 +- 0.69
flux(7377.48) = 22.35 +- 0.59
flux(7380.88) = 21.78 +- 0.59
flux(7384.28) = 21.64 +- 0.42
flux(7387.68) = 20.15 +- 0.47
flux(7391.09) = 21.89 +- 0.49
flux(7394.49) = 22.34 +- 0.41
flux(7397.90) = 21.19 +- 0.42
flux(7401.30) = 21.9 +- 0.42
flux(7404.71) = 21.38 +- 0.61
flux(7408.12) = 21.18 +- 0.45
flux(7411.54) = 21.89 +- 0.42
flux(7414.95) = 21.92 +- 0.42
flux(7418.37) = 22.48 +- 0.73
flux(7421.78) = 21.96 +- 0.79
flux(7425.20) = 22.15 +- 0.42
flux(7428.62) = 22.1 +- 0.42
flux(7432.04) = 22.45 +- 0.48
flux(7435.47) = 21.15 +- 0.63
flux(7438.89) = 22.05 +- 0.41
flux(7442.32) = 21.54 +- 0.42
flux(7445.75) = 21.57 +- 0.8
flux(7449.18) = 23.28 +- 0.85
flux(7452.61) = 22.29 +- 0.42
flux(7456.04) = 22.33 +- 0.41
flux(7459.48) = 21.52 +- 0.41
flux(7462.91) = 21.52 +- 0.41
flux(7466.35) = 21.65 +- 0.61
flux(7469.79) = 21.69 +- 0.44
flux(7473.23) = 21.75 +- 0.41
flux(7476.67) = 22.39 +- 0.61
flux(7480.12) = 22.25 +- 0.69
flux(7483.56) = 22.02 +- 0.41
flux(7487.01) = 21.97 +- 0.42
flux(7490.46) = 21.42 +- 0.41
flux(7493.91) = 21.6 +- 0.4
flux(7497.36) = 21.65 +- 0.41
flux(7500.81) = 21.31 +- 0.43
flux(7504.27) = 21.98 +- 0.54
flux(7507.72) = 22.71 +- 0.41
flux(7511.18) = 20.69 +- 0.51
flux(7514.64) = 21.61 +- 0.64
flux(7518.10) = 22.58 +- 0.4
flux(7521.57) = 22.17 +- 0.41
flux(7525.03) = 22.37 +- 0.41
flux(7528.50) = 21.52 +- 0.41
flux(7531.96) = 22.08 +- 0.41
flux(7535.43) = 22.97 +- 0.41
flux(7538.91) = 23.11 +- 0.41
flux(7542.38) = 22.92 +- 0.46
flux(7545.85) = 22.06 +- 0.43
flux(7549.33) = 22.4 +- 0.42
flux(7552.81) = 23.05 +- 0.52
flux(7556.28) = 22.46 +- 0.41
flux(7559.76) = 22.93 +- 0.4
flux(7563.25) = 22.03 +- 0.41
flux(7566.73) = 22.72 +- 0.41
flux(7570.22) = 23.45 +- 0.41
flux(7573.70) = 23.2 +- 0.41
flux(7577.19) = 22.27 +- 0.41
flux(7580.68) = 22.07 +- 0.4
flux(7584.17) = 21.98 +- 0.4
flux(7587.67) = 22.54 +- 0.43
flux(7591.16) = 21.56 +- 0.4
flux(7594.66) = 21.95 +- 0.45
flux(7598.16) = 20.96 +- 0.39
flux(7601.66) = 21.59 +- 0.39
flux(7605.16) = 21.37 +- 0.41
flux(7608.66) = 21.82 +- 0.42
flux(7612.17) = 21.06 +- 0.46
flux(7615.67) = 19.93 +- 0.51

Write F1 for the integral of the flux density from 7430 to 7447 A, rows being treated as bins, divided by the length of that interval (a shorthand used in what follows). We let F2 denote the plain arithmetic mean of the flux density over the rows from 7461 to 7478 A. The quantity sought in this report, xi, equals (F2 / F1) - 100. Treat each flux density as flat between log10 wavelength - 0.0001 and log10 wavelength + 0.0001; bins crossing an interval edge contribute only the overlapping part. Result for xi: -99.00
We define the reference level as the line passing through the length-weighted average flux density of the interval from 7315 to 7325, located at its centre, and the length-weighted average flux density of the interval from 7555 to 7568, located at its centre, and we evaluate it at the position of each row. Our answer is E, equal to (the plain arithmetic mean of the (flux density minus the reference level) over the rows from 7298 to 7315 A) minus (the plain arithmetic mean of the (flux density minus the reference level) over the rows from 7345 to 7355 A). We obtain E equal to -0.6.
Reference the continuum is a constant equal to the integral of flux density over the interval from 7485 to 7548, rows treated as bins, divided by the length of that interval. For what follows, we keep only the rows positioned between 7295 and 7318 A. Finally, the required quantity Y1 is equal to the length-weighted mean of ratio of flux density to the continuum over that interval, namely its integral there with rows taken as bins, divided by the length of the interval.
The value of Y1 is 0.94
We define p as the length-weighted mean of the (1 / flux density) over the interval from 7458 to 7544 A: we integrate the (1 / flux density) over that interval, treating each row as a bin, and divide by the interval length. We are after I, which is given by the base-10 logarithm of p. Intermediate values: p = 0.0455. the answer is -1.34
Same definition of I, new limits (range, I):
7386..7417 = -1.33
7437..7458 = -1.35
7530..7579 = -1.36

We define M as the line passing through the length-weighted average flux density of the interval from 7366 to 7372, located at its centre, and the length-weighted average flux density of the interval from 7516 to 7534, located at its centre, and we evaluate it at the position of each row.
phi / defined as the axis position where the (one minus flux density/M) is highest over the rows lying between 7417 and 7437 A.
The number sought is 7435.47 A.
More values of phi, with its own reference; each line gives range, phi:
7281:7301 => 7286.32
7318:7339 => 7323.32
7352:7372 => 7367.30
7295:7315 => 7313.21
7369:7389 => 7387.68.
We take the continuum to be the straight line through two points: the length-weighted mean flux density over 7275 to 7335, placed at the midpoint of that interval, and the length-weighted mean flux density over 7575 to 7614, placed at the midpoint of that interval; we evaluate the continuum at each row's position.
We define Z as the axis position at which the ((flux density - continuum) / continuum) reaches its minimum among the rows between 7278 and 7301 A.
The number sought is 7286.32 A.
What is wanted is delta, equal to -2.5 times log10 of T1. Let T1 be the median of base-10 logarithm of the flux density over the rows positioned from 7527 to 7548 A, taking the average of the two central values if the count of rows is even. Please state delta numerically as -0.328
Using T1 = 1.35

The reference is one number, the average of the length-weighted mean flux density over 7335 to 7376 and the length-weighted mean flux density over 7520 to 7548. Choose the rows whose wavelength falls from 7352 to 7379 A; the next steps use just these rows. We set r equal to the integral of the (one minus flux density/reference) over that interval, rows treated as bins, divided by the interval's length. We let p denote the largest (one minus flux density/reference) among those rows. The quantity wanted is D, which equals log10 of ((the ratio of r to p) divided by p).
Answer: 1.0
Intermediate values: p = 0.051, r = 0.023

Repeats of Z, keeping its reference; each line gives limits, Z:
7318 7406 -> 7387.68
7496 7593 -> 7511.18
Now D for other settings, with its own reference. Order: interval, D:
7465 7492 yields 0.6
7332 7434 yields 0.3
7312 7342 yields 0.8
